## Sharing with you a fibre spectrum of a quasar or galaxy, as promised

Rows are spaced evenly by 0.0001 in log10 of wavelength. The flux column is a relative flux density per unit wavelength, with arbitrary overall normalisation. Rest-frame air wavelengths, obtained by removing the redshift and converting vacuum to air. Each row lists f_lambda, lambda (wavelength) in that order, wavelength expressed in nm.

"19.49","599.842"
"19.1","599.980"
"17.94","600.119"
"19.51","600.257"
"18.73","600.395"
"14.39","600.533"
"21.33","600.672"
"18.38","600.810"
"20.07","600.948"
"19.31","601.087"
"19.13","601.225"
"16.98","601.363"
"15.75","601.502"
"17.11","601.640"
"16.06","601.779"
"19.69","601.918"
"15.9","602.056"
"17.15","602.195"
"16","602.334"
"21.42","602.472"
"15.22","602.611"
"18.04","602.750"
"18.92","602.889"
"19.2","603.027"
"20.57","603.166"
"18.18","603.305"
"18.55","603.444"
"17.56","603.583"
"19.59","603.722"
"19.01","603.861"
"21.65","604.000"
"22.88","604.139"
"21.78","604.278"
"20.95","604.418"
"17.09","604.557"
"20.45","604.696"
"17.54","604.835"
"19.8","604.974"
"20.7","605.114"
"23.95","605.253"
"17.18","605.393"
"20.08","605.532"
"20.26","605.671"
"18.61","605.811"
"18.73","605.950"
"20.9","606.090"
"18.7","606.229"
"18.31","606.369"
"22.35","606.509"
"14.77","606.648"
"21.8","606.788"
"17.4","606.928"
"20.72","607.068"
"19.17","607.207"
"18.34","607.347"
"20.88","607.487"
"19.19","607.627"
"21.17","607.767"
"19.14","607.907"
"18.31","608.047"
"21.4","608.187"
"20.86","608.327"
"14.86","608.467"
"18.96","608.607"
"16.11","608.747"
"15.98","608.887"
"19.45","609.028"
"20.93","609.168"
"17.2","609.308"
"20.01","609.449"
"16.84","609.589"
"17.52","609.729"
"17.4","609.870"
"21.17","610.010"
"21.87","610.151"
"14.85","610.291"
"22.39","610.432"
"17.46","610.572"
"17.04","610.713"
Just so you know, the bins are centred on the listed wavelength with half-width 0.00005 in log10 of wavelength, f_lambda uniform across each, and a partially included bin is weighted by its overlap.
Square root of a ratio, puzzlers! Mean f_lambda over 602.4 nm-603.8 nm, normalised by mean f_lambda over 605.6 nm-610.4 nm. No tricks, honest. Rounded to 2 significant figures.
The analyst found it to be 0.99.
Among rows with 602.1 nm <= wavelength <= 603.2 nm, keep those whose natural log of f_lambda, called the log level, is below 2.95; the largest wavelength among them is 602.889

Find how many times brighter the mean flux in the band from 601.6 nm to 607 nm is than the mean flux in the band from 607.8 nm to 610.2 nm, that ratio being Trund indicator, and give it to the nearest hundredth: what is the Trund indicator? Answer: 1.02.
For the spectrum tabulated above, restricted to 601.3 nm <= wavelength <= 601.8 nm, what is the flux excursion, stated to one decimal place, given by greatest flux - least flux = 1.4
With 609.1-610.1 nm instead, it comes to 4.3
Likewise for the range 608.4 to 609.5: 6.1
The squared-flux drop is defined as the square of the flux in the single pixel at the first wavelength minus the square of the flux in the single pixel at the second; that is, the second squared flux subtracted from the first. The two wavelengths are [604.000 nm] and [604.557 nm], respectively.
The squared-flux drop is 177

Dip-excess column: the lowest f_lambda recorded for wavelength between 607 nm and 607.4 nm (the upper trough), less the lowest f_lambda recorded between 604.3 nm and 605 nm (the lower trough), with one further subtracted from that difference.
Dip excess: 0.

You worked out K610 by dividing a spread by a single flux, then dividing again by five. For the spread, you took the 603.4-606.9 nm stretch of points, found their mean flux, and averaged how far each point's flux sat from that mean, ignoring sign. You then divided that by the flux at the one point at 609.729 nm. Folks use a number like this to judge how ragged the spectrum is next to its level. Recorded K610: 0.0193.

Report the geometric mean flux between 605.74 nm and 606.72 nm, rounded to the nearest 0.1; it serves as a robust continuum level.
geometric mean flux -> 18.8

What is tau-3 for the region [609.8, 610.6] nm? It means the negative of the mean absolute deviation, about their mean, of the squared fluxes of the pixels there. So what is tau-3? -100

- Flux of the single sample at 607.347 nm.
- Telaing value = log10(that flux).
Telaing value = 1.26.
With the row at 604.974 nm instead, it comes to 1.30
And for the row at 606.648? 1.17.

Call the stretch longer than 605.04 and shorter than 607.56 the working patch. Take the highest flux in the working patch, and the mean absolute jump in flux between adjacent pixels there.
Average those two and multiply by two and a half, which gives 33.7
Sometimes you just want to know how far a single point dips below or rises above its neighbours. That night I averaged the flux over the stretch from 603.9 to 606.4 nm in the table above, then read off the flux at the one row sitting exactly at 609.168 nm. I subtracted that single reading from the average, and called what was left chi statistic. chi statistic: -1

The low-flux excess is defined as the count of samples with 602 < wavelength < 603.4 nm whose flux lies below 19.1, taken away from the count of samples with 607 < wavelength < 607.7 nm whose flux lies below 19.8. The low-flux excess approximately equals -4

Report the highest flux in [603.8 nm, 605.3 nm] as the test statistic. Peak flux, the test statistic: 23.95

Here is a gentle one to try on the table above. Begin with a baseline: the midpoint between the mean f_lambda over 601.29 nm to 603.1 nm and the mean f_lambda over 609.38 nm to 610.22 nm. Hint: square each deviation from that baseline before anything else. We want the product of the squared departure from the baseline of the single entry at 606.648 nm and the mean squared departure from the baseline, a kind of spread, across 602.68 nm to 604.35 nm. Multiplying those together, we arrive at 56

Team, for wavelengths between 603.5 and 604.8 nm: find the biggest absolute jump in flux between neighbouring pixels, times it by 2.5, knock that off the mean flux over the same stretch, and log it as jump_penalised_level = 10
